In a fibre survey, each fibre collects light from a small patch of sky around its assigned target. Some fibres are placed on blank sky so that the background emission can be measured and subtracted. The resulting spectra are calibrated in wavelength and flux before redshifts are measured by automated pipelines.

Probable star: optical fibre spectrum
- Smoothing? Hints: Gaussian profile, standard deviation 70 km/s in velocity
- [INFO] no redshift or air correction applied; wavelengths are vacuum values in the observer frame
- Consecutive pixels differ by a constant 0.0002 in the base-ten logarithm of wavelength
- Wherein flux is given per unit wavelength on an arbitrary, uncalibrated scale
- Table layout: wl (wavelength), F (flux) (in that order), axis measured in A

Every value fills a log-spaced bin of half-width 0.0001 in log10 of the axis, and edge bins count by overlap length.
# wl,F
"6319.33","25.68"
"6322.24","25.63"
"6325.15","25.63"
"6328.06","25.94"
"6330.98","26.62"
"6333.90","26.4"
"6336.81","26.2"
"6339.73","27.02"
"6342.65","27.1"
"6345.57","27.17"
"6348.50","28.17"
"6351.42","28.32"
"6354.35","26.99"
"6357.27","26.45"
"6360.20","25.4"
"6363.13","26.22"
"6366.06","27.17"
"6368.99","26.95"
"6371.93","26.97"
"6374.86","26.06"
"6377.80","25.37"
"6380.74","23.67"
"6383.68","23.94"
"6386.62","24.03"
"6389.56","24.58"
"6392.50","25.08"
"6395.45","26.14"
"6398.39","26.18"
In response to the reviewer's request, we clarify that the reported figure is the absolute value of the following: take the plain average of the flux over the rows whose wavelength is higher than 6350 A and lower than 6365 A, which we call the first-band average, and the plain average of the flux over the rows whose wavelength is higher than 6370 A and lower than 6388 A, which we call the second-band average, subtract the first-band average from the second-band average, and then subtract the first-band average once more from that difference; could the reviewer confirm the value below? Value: 28.3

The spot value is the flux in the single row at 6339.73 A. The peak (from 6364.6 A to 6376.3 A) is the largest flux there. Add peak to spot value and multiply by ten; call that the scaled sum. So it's 542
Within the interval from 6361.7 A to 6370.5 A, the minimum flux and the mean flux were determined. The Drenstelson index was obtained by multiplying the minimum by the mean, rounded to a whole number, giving 702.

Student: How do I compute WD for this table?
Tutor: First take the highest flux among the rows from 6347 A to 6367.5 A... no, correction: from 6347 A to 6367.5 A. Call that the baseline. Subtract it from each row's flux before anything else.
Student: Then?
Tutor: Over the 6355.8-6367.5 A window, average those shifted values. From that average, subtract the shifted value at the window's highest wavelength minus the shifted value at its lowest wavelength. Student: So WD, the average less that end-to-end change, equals -2.73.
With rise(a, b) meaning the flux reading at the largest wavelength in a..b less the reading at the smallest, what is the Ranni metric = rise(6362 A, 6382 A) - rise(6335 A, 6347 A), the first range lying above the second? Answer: -3.5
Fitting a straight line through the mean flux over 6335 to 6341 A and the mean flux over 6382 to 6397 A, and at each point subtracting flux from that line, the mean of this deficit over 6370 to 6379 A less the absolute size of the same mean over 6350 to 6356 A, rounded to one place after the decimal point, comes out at -2.4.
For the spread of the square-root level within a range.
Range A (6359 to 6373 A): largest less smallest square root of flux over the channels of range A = 0.17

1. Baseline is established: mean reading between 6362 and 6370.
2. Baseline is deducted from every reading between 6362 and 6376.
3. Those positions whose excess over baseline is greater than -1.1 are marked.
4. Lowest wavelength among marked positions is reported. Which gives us 6363.13 A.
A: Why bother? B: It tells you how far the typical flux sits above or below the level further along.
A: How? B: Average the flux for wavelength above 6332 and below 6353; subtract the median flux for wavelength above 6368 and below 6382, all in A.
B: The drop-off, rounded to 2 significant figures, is 1.1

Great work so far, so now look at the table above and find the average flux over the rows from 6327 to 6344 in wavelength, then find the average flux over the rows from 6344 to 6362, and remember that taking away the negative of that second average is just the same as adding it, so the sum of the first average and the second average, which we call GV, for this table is 53.6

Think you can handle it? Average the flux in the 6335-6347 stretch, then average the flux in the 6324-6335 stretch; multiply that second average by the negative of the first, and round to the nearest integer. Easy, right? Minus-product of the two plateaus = -703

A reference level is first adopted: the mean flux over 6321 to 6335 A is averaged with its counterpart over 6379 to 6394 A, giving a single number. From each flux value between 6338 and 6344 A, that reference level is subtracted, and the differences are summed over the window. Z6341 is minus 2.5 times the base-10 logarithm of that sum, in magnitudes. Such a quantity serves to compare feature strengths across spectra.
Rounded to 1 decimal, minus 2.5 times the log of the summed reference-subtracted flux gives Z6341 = -1.5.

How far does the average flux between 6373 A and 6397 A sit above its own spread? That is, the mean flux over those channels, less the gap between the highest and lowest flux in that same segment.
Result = 22.4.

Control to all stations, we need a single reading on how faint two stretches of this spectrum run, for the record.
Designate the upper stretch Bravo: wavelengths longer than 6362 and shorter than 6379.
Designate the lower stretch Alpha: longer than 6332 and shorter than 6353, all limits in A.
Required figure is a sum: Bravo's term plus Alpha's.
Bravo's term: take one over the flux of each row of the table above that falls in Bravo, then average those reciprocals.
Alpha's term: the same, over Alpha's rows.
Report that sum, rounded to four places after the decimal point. 0.0746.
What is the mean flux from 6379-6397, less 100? -75.4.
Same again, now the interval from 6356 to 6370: -73.6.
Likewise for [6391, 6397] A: -74.4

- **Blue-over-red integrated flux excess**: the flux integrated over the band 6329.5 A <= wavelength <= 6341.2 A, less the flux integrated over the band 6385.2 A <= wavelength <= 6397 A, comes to 16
